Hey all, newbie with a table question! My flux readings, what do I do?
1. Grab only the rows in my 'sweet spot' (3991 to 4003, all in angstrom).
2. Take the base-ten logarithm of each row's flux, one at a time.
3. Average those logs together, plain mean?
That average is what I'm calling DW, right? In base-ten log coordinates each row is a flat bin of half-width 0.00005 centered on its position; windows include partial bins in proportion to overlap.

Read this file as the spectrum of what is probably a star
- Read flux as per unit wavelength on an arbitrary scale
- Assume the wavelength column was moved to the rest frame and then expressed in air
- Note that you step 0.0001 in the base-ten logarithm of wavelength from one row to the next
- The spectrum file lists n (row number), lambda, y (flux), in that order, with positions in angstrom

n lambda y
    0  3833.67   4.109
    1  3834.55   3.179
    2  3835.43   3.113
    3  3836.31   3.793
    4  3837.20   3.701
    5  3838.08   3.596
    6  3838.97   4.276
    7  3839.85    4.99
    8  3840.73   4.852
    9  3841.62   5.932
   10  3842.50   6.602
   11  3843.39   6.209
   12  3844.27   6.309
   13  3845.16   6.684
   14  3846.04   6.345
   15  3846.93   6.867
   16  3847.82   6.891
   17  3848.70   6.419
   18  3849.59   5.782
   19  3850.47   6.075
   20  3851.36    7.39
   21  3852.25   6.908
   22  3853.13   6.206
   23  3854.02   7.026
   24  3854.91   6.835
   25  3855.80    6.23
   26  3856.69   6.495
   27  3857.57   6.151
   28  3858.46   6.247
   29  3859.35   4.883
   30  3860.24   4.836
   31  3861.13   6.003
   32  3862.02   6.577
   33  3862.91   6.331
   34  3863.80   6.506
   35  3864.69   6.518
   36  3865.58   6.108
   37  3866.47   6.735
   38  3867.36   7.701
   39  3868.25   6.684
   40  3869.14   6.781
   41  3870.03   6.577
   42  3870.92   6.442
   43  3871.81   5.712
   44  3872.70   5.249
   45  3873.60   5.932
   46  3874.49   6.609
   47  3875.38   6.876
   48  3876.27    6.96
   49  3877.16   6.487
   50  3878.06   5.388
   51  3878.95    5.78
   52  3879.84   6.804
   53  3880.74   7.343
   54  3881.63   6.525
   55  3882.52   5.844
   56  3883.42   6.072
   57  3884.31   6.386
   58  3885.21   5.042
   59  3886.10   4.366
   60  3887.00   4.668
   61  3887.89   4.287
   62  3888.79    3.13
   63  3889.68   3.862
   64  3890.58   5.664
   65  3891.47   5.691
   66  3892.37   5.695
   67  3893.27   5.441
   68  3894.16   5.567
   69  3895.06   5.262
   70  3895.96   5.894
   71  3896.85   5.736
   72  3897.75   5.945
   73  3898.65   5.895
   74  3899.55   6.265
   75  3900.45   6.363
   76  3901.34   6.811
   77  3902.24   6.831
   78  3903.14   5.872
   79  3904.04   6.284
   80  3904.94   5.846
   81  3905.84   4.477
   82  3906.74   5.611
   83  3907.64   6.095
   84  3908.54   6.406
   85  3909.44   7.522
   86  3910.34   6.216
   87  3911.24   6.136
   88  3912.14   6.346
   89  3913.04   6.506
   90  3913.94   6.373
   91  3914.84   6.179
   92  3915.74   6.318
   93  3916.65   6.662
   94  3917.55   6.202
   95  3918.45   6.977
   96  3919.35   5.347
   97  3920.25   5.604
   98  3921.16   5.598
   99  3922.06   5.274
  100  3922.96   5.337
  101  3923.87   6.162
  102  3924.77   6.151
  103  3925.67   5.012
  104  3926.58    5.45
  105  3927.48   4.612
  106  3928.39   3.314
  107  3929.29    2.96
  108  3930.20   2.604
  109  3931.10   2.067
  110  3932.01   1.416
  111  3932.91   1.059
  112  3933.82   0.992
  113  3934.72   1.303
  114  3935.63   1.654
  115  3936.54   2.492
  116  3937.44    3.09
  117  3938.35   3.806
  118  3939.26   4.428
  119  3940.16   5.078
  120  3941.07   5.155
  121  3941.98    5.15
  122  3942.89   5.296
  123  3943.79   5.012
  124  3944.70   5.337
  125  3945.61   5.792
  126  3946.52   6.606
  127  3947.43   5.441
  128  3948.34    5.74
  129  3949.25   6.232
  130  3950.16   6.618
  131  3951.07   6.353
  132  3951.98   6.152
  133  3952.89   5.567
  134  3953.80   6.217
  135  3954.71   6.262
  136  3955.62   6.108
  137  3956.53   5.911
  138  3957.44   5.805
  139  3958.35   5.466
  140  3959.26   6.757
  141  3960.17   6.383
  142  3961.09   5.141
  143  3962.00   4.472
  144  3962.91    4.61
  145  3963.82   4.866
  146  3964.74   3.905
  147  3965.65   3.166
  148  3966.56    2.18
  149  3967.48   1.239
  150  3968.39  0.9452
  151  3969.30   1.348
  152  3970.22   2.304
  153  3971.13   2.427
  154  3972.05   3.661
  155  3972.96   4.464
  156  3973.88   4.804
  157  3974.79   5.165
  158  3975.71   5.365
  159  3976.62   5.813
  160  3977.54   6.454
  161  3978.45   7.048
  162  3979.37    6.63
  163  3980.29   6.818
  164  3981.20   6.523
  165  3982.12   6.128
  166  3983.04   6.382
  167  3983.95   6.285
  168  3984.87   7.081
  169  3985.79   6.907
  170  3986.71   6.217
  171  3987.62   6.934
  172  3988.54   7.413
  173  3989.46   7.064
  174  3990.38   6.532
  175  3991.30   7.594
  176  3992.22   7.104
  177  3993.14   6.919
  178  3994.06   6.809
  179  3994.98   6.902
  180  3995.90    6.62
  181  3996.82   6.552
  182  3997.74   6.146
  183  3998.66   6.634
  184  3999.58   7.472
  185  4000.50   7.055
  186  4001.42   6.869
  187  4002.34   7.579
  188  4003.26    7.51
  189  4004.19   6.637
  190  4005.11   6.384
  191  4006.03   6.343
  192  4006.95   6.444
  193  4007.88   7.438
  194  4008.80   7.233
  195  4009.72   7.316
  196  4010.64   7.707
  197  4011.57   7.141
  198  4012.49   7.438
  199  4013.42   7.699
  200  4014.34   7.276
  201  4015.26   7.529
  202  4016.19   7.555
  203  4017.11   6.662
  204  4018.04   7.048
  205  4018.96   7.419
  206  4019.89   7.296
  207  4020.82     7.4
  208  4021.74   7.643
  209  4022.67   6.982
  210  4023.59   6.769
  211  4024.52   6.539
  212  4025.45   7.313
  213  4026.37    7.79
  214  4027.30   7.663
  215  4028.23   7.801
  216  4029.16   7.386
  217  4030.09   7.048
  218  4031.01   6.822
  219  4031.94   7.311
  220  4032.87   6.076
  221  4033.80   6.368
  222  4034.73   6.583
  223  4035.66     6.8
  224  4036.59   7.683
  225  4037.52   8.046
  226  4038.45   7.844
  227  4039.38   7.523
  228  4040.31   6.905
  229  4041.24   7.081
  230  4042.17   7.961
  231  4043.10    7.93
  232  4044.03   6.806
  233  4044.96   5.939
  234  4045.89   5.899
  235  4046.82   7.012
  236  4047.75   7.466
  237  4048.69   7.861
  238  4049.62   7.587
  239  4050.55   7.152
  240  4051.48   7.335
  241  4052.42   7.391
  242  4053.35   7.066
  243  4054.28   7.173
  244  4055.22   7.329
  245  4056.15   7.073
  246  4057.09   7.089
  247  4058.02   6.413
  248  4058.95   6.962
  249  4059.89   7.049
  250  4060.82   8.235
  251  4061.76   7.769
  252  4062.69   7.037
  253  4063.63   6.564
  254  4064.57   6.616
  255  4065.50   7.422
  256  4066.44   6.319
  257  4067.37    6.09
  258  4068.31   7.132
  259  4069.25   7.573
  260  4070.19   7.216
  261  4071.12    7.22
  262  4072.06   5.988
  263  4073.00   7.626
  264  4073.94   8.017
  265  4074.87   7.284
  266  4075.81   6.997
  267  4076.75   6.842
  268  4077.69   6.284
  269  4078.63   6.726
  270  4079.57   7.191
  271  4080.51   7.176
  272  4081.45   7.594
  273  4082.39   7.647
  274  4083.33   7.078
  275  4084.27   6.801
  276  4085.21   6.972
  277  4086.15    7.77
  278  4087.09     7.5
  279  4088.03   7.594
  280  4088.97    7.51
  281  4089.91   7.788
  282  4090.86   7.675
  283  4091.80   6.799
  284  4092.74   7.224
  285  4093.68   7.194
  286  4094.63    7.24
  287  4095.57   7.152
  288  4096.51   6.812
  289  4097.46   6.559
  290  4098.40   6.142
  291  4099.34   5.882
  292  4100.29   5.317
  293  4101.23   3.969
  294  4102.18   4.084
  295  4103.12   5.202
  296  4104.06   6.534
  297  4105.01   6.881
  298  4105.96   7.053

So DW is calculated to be 0.841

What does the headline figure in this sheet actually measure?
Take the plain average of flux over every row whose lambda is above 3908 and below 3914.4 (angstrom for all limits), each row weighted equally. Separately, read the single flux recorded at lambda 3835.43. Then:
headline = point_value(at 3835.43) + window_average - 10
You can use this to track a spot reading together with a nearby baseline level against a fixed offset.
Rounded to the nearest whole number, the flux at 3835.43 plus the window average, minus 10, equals 0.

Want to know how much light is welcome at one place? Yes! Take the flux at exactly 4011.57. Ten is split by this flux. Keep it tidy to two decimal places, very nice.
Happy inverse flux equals 1.40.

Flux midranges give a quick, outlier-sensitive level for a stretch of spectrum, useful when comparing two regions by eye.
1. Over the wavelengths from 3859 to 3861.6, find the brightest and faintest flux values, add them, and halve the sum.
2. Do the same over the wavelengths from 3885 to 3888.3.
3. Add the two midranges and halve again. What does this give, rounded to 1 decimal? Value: 5.0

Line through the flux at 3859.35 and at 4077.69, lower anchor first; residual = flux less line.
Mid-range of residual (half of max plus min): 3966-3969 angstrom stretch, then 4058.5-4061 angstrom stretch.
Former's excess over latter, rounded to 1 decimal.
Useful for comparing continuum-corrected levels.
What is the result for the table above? -5.4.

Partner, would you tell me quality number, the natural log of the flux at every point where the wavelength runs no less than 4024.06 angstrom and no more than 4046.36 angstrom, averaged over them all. 1.96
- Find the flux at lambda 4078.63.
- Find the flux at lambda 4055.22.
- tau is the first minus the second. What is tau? -0.6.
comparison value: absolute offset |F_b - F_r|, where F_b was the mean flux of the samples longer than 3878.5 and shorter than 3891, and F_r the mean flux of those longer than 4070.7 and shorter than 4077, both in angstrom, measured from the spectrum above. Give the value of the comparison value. 1.7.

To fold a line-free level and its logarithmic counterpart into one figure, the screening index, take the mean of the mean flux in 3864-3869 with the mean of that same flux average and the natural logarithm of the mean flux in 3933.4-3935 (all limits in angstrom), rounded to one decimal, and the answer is 5.1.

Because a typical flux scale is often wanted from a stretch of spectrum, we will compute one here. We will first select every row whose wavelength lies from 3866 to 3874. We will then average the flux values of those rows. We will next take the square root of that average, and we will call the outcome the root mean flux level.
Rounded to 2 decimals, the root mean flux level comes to 2.53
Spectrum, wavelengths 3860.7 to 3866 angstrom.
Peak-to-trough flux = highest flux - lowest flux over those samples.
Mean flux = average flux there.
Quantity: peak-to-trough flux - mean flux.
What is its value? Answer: -5.8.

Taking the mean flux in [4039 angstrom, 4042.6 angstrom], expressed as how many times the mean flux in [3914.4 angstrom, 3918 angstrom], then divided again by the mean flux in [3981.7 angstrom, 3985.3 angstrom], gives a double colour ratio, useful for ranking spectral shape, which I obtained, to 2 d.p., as 0.18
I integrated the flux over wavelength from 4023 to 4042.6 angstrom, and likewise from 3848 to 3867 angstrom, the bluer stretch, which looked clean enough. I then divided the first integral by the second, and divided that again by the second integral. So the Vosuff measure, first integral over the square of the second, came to 0.010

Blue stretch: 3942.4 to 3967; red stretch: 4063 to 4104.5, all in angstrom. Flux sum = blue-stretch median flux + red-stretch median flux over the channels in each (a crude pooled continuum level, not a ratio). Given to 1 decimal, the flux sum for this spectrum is 12.8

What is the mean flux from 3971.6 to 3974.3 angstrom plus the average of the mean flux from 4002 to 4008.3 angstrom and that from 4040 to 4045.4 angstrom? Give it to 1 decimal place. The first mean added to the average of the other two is 11.3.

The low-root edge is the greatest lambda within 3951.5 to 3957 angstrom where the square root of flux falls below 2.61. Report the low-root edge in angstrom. 3956.53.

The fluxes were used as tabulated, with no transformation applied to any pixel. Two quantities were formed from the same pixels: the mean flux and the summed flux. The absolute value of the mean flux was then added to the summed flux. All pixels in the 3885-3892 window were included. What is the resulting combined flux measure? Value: 41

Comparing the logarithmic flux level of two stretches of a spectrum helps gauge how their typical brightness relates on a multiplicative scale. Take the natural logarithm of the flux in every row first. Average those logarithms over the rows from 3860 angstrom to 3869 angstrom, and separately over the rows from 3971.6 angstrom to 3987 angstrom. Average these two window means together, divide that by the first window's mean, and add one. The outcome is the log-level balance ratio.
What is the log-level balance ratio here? 1.98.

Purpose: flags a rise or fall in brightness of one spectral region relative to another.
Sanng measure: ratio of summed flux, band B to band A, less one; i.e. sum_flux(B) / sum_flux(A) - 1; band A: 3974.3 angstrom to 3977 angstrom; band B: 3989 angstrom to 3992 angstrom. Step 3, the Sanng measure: 0.30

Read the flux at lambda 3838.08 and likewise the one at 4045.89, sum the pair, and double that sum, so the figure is 19.0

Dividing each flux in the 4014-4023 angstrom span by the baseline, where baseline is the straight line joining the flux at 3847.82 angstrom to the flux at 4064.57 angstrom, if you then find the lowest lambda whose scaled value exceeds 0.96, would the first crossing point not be 4014.34 angstrom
